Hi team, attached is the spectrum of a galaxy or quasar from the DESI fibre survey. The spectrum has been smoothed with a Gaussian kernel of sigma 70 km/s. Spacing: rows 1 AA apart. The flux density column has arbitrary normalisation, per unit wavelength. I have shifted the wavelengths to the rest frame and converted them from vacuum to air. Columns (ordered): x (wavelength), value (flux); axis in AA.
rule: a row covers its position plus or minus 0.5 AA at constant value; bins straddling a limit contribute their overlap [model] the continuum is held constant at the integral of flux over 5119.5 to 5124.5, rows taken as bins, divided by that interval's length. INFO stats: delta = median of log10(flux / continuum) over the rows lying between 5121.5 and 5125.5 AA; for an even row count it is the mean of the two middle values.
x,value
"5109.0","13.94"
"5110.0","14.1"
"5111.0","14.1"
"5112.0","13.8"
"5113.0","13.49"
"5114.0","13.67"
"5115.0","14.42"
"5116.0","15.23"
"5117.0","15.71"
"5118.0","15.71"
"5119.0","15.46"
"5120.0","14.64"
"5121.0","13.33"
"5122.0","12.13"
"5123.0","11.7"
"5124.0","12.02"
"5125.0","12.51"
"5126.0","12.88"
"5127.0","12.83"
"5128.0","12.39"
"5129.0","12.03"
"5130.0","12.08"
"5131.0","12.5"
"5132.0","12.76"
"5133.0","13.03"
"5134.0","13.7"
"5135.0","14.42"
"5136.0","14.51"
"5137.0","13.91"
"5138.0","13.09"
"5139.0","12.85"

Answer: -0.02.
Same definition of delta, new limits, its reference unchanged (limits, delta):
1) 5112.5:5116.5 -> 0.04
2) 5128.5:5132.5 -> -0.02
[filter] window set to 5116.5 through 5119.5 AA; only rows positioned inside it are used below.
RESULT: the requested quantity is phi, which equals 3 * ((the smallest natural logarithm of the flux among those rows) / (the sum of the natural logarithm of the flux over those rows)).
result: 1.00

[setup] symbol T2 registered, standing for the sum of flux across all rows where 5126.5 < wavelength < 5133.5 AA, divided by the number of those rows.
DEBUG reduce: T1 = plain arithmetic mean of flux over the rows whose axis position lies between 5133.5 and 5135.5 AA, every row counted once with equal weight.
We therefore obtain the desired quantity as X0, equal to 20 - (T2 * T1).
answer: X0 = -156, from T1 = 14.1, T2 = 12.5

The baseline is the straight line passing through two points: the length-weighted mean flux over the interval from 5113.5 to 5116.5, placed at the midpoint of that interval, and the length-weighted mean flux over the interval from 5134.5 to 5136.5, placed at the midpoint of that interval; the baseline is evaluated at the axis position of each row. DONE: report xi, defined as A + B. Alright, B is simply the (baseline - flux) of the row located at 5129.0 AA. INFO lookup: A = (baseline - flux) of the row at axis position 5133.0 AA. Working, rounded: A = 1.4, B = 2.4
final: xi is 3.9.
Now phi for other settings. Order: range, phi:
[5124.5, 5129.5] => 0.59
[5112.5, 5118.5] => 0.48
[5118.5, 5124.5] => 0.48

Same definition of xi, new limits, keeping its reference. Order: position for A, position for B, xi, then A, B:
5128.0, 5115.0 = 2.1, 2.1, 0.0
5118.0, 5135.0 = -1.2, -1.3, 0.0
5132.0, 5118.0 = 0.4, 1.7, -1.3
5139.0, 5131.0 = 3.6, 1.6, 2.0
